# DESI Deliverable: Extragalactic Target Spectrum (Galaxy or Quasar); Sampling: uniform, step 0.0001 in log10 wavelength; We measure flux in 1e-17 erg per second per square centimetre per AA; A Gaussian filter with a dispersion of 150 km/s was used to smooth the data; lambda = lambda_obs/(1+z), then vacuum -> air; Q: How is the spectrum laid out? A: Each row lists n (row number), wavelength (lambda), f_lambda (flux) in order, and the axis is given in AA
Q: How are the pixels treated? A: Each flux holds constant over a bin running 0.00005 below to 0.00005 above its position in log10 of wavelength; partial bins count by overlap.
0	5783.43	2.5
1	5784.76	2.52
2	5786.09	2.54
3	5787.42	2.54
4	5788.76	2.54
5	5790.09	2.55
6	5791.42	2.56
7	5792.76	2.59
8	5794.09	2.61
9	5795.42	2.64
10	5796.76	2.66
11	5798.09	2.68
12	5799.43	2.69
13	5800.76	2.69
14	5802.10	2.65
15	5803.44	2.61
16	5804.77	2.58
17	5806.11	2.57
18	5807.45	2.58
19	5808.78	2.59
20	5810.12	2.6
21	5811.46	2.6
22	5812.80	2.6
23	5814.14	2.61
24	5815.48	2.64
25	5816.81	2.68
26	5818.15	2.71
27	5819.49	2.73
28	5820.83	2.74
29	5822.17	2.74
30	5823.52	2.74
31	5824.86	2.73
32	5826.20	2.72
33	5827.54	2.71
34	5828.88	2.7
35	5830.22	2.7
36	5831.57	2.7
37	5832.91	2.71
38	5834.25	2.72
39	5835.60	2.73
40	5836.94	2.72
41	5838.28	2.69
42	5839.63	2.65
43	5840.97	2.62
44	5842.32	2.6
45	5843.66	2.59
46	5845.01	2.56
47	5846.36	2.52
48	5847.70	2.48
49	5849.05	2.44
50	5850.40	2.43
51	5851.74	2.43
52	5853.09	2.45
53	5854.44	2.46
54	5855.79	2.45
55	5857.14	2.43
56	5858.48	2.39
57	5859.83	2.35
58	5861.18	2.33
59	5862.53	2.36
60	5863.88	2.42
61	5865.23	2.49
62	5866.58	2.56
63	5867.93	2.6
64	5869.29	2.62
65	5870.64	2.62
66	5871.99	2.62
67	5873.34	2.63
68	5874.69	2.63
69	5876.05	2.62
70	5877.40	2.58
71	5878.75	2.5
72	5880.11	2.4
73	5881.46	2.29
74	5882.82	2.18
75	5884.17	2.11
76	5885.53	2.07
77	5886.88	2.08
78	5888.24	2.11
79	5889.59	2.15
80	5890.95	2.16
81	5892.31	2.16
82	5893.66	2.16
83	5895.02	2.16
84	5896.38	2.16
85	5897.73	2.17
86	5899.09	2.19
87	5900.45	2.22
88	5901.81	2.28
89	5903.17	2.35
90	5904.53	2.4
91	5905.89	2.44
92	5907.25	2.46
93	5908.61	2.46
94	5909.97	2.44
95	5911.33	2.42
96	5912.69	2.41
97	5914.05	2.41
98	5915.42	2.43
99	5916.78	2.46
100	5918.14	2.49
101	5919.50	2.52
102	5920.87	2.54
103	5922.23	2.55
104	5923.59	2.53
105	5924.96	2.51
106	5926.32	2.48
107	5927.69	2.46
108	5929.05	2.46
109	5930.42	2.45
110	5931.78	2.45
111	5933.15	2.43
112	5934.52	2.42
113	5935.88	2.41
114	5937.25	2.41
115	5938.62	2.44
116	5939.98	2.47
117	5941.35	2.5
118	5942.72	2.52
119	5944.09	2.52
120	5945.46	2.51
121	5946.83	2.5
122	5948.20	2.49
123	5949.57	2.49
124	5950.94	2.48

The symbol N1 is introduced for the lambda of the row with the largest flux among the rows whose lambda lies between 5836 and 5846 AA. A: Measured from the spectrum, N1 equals 5836.94 AA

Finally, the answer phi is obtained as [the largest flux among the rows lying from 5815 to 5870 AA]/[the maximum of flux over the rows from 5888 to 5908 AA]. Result 1.11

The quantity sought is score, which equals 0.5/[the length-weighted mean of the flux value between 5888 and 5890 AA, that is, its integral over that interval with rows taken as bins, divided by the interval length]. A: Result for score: 0.234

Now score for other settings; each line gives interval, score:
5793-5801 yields 0.188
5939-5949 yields 0.200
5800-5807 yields 0.191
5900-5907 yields 0.213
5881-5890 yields 0.234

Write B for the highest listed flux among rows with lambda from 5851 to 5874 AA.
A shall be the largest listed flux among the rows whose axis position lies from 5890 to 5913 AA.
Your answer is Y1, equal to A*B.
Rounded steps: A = 2.46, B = 2.63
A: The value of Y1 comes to 6.47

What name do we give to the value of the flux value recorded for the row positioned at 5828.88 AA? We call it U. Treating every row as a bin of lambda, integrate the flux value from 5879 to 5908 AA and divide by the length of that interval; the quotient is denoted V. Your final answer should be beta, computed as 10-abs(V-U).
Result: 9.53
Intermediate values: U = 2.7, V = 2.2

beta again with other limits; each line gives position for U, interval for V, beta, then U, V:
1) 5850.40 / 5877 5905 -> 9.80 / 2.43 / 2.2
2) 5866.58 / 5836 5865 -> 9.94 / 2.56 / 2.5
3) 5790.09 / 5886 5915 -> 9.73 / 2.55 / 2.3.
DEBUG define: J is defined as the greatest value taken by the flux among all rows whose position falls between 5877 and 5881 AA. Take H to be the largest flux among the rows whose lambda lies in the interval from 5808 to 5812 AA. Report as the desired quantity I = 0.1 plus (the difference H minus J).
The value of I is 0.12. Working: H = 2.6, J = 2.58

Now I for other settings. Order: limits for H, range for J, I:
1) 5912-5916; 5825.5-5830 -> -0.19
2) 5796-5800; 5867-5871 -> 0.17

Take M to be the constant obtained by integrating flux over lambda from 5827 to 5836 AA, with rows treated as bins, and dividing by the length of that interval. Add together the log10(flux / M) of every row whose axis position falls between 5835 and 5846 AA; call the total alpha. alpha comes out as -0.1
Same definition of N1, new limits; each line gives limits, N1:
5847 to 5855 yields 5847.70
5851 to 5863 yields 5854.44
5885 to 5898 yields 5897.73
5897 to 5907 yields 5905.89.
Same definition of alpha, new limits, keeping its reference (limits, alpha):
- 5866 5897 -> -1.4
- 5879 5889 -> -0.7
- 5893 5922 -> -1.3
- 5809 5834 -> -0.1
